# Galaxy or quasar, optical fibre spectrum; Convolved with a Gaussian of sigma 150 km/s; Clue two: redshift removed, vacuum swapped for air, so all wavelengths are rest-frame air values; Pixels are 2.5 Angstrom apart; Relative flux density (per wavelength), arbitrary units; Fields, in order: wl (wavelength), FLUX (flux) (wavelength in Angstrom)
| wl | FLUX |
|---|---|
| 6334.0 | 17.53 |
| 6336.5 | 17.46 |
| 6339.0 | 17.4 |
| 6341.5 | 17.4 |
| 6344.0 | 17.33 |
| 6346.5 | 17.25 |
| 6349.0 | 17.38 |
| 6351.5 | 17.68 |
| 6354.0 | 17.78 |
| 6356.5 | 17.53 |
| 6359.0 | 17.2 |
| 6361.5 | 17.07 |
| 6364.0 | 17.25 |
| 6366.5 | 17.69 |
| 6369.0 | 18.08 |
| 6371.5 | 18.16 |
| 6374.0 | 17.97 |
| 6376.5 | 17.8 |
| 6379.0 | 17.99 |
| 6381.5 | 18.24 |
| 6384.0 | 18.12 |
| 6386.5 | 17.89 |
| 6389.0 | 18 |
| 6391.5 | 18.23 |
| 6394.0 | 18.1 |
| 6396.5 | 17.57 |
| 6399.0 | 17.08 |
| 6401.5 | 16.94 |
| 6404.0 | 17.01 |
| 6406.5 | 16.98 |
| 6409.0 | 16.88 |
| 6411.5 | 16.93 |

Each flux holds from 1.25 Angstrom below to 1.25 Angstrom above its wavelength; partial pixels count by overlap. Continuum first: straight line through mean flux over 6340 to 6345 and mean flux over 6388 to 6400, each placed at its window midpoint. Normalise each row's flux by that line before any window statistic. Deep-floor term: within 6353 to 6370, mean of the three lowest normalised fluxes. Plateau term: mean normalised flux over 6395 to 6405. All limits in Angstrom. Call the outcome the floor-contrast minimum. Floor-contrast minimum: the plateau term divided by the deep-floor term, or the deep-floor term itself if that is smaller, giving 0.980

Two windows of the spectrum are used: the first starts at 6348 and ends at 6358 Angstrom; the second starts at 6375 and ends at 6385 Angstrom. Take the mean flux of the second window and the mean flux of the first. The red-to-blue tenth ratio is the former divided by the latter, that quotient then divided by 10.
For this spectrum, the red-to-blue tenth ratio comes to 0.103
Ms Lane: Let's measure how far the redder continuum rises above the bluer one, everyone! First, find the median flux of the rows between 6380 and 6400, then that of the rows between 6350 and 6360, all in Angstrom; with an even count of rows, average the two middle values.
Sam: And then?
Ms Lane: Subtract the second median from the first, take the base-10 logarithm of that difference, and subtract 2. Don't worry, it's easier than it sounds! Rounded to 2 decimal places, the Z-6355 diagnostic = -2.35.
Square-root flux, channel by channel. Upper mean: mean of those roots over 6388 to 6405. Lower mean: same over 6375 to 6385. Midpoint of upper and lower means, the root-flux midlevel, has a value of 4.22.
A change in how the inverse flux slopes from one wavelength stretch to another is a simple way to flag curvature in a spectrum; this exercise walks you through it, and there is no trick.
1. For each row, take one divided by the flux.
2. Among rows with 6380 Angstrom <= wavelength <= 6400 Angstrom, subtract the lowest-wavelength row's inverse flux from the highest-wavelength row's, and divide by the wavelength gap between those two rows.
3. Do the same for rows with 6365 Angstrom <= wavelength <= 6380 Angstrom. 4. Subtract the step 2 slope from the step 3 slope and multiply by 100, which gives -0.03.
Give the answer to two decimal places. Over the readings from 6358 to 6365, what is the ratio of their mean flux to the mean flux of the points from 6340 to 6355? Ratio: 0.98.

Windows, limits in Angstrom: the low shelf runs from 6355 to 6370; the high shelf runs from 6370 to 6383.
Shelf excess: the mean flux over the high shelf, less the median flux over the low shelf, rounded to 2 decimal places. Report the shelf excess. 0.64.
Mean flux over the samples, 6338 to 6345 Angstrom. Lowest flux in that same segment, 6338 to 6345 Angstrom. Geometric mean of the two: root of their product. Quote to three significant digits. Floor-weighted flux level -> 17.4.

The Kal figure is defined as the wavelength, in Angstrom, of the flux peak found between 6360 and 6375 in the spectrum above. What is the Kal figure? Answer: 6371.5 Angstrom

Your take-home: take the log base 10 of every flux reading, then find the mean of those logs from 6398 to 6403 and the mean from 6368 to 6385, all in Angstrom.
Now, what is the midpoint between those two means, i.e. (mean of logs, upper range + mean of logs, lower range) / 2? 1.244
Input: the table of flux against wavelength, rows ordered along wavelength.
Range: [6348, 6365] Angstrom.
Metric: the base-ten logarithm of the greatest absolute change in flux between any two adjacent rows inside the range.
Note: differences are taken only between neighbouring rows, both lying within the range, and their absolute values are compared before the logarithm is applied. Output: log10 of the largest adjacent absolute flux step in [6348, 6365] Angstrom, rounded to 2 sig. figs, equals -0.48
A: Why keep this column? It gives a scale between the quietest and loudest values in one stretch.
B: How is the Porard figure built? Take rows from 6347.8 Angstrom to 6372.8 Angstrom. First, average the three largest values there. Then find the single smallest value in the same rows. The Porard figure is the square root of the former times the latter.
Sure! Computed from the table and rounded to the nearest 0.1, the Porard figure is 17.5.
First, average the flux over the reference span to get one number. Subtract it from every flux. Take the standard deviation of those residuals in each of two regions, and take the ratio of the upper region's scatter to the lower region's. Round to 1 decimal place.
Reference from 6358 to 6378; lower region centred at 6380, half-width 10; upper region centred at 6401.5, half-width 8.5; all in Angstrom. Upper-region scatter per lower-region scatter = 3.1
